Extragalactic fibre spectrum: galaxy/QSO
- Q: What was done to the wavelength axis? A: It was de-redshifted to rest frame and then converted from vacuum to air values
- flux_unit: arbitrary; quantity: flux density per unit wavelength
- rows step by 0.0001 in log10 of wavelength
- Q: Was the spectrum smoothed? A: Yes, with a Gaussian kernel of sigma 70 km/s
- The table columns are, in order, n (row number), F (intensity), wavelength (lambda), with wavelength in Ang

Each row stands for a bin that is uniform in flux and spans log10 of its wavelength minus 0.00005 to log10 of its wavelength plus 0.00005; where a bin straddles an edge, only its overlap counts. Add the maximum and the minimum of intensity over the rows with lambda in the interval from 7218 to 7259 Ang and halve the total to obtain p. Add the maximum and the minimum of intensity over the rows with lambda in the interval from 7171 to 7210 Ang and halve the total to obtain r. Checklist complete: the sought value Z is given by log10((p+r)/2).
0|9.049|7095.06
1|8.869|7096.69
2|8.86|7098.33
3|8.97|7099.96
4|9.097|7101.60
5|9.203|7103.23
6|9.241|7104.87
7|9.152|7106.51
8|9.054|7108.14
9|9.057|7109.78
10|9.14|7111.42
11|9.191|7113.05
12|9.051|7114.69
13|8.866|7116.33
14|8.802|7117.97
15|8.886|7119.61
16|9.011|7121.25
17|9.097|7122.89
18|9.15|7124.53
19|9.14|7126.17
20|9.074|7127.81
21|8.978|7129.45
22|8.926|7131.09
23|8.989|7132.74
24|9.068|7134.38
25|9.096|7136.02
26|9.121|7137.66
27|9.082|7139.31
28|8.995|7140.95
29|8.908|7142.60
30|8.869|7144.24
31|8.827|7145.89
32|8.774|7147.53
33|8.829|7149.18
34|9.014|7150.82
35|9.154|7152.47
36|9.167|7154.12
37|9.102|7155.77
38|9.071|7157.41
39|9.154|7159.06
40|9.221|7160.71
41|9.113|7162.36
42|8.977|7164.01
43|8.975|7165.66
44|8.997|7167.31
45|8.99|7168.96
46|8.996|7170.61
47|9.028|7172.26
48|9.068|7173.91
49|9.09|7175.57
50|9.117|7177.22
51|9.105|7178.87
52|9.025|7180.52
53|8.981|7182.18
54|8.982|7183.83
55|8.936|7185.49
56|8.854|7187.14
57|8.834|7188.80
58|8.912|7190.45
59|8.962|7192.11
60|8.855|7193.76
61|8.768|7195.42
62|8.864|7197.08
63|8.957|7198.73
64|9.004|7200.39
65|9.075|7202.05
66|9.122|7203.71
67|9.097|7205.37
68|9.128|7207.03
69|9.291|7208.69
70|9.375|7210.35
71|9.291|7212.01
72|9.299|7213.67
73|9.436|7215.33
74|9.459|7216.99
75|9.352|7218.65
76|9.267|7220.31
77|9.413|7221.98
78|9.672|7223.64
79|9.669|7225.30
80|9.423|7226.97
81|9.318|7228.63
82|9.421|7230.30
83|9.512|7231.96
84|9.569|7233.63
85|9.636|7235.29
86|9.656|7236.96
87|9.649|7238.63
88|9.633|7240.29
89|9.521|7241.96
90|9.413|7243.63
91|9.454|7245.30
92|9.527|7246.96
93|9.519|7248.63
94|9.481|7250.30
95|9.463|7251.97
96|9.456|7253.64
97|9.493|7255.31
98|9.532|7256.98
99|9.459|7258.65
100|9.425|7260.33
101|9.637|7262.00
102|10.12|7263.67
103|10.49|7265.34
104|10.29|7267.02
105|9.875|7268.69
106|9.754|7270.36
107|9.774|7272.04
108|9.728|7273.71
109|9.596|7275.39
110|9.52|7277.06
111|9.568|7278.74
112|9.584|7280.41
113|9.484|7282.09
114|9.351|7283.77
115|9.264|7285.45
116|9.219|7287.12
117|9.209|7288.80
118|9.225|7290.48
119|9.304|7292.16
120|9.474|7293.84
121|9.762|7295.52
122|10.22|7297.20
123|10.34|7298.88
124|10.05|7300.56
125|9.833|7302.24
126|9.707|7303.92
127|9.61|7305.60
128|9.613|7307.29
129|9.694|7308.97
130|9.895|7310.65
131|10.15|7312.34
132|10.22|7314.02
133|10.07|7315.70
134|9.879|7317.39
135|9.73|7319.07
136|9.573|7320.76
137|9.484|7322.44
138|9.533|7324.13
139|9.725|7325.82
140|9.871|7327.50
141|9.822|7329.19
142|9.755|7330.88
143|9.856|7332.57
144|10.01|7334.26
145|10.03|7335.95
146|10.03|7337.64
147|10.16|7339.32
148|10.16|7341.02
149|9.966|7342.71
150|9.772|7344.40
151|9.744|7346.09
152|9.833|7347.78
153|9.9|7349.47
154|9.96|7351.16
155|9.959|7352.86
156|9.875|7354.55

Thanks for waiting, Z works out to 0.966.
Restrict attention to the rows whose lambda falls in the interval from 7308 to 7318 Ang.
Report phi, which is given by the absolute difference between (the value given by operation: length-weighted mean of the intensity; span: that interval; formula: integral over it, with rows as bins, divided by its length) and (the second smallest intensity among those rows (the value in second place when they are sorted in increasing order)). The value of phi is 0.106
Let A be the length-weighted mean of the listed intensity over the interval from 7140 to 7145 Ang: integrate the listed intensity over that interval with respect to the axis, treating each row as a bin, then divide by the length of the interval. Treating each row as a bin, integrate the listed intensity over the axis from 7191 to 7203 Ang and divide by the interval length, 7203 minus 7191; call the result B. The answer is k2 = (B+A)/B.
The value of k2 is 2.00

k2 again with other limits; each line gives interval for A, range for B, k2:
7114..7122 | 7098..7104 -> 1.98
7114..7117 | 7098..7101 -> 2.00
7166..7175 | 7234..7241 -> 1.93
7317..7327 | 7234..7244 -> 2.01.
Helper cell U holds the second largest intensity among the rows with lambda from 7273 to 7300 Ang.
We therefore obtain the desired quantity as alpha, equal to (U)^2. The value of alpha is 104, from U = 10.22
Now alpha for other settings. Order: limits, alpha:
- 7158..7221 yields 89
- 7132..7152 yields 83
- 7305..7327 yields 103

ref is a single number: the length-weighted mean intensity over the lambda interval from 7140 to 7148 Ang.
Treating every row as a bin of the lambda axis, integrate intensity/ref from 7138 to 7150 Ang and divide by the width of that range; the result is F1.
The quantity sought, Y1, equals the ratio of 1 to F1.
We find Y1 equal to 1.00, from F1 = 1.00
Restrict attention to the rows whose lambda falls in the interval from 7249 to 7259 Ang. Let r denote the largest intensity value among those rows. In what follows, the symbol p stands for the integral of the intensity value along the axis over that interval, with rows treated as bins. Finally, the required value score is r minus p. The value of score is -85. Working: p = 95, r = 9.532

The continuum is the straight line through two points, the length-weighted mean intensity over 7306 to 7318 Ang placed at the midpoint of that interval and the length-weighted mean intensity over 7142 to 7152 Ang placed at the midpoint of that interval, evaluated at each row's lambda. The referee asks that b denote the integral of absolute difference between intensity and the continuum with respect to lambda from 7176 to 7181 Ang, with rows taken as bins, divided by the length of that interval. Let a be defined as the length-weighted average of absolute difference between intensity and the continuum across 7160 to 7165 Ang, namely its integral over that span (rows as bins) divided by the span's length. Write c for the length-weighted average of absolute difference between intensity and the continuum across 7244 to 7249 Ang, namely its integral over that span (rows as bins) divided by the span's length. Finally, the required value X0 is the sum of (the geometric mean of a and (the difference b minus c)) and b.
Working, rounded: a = 0.13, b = 0.04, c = 0.03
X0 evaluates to 0.08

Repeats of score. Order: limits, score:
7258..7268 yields -89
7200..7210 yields -82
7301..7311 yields -87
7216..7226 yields -85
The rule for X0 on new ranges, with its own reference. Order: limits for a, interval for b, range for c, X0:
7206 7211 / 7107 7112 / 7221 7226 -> 0.57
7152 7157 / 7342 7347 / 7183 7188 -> 0.44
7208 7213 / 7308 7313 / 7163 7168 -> 0.22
